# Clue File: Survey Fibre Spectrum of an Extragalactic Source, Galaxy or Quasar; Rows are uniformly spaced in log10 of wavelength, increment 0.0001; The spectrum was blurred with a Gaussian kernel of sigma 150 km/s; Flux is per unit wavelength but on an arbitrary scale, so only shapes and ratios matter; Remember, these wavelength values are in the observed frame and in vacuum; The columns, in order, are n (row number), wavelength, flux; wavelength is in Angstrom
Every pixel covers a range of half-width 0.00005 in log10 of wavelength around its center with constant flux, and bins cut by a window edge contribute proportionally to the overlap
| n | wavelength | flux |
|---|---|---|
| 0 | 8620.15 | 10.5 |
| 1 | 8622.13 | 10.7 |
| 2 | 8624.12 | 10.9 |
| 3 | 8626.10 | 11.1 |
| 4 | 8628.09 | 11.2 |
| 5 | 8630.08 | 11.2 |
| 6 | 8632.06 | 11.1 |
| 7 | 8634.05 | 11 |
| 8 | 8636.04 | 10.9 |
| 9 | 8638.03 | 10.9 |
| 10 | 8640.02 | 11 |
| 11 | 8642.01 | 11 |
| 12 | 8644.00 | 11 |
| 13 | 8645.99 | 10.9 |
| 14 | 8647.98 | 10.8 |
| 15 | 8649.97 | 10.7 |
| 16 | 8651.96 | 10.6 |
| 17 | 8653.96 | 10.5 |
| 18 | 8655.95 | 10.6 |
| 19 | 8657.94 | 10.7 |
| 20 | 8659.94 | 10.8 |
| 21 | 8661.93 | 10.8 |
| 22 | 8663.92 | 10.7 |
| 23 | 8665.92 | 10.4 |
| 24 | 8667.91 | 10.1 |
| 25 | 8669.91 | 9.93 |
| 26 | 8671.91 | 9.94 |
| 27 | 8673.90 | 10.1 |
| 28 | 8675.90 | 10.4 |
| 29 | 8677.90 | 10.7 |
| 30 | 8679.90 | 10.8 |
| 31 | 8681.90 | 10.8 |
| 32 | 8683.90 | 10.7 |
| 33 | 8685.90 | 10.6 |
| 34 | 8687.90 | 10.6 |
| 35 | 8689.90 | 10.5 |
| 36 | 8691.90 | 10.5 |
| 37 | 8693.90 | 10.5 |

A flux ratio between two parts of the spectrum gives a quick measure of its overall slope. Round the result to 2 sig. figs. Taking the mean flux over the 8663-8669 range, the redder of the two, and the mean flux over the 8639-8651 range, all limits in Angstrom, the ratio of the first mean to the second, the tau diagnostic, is 0.95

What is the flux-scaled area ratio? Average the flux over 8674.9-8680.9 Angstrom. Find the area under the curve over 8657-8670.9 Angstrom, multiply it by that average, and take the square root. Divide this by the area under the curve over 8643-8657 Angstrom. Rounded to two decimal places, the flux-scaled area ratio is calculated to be 0.26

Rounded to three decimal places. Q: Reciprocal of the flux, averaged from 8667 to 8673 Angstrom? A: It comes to 0.100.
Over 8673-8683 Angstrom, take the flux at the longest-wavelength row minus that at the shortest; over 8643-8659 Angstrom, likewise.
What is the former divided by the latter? -2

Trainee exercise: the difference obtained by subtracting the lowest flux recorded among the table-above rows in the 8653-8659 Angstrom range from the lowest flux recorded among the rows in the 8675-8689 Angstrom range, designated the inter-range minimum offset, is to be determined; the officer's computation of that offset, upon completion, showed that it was -0.10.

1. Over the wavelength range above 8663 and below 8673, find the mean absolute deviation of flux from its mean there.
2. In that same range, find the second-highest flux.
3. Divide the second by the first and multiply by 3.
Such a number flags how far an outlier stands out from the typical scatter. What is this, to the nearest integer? 116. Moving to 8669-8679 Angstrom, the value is 116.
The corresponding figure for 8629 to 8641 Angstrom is 375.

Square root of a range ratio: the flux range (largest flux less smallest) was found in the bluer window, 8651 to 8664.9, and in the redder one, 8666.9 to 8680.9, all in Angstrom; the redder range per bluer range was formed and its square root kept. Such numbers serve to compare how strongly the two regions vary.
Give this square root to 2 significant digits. 1.7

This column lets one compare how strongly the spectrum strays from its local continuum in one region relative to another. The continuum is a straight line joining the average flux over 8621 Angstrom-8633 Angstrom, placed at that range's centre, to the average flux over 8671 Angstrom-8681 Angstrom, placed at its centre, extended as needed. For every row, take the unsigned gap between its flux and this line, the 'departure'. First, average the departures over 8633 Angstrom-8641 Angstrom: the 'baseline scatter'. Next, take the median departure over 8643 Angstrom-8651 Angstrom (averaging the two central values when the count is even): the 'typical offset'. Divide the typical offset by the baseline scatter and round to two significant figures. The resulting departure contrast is 1.4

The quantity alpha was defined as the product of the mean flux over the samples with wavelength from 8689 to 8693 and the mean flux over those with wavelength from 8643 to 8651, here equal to 114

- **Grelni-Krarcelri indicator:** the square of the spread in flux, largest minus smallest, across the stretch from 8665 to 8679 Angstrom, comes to 0.59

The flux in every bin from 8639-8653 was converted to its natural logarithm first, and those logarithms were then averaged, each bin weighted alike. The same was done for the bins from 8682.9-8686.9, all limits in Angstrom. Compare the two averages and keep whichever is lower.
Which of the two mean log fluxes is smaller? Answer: 2.37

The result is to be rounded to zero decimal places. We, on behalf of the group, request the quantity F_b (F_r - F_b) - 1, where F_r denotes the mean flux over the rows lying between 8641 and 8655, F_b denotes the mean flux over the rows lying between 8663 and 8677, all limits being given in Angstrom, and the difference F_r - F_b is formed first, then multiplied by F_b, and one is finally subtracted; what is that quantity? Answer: 5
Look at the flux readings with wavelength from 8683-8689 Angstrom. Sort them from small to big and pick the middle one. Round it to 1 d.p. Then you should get 10.6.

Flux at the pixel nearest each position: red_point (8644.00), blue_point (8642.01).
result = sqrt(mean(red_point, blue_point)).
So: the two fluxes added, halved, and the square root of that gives 3.32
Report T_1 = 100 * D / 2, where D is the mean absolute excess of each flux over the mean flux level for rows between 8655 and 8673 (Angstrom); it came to 15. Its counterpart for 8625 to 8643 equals 5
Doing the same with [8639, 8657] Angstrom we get 8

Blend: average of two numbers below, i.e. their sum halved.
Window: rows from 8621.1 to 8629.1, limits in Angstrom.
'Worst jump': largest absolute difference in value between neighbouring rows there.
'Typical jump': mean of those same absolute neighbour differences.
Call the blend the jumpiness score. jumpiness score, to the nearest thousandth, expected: 0.183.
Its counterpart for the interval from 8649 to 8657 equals 0.100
